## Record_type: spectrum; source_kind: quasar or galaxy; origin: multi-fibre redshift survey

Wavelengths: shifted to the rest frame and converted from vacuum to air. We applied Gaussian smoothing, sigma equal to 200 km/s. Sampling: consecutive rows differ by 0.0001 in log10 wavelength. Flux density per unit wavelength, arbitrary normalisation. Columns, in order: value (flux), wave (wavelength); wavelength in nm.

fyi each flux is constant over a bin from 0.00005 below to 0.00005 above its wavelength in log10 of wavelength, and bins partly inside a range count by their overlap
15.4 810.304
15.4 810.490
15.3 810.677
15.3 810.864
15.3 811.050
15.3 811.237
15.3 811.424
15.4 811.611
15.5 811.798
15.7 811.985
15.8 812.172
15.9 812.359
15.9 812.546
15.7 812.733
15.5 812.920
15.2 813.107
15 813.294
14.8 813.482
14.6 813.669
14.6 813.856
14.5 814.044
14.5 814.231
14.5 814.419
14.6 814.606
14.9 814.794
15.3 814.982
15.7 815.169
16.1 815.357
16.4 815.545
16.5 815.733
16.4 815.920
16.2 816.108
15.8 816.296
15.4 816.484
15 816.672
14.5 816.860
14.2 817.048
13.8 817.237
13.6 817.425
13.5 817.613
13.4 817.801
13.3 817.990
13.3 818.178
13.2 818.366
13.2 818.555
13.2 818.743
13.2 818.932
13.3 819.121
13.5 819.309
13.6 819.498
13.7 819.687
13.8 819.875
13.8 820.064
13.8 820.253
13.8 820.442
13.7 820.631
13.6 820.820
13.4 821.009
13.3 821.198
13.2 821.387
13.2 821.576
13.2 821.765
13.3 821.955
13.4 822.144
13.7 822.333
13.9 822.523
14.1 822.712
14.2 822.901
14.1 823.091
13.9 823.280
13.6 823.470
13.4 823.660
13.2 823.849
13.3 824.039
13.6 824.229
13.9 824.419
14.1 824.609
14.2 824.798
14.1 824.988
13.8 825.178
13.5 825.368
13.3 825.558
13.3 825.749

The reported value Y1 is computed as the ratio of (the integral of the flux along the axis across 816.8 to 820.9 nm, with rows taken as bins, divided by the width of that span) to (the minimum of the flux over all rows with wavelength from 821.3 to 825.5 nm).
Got 1.03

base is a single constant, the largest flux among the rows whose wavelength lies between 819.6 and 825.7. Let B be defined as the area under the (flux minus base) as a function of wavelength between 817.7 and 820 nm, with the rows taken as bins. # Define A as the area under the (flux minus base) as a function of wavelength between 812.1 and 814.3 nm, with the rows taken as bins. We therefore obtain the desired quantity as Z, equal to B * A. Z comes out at -3.9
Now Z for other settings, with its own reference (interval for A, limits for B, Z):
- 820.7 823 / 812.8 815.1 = -2.3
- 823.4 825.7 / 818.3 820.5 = 1.9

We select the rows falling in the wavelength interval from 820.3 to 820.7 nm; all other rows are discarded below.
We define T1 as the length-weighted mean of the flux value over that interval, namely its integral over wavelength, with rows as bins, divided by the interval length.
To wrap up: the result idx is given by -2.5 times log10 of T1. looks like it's -2.85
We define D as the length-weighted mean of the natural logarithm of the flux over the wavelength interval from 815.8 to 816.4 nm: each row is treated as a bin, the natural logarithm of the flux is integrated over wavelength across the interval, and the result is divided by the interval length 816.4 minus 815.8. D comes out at 2.78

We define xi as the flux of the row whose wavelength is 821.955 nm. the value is 13.3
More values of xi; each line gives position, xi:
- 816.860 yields 14.5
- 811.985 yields 15.7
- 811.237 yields 15.3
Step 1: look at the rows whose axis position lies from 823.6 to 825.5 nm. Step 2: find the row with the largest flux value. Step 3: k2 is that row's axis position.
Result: 824.798 nm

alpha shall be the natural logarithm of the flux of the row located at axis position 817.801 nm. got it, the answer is 2.60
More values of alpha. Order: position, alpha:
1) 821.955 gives 2.59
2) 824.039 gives 2.59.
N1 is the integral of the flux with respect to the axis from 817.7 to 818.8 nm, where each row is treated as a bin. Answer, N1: 14.6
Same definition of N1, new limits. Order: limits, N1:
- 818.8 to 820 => 16.2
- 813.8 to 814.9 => 16.1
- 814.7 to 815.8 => 17.4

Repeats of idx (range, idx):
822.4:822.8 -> -2.86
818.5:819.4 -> -2.81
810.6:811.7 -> -2.96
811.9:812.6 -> -3.00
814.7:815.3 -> -2.96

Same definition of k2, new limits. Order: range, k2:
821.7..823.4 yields 822.901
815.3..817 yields 815.733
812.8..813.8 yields 812.920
